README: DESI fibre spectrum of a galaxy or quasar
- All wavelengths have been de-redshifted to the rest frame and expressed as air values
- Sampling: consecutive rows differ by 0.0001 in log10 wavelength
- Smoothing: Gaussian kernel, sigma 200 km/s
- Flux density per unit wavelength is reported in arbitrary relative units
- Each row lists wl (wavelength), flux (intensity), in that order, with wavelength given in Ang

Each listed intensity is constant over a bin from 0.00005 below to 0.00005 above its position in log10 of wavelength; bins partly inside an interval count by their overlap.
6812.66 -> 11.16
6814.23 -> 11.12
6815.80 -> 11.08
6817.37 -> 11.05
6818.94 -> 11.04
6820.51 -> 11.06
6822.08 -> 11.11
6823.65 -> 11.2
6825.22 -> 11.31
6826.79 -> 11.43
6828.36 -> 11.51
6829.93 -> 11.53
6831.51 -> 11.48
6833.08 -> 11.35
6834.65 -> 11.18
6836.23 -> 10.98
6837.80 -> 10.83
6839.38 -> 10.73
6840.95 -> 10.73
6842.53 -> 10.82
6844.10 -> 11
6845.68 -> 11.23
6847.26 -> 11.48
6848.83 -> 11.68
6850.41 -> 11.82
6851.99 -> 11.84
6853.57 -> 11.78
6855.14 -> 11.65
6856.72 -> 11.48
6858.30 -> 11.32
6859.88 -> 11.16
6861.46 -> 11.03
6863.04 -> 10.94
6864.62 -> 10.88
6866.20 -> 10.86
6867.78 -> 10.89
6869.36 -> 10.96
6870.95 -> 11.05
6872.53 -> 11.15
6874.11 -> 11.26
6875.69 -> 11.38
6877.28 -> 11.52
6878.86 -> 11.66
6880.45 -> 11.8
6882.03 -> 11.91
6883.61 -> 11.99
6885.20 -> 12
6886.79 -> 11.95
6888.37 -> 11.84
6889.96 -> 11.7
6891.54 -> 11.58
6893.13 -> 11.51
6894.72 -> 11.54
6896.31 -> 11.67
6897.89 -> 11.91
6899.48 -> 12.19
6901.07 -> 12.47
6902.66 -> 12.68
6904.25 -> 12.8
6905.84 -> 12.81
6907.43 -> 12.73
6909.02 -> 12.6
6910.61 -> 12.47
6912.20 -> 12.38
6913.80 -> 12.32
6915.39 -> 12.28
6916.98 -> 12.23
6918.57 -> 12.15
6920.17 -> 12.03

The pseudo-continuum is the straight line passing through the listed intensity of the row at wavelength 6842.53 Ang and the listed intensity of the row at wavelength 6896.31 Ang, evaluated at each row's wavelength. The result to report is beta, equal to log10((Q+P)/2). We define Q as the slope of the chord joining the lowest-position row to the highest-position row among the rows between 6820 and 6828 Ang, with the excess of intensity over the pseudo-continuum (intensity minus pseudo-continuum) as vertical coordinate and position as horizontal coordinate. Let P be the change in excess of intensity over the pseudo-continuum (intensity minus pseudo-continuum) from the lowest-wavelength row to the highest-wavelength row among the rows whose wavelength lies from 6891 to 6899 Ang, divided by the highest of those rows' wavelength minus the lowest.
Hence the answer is -1.40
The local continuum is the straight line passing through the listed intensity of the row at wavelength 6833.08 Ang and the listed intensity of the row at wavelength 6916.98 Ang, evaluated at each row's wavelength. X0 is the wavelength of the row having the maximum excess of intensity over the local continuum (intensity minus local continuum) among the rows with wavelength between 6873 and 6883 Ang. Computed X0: 6882.03 Ang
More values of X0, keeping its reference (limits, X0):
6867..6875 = 6874.11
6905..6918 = 6905.84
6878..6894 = 6883.61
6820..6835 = 6829.93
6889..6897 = 6889.96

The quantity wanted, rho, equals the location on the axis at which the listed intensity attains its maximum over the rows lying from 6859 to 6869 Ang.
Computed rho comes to 6859.88 Ang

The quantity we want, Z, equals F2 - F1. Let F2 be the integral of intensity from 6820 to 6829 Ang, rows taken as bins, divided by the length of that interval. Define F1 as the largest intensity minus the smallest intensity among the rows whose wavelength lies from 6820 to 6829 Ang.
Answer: 10.8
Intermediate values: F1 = 0.45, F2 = 11.3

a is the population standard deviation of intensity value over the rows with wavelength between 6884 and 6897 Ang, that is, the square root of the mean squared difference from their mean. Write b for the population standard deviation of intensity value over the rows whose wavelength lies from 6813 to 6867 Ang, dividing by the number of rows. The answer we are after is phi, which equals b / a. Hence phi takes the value 1.78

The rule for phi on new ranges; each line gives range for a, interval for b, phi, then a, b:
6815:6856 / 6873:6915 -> 1.41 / 0.33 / 0.462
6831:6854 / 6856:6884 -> 0.91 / 0.39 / 0.356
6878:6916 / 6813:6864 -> 0.74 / 0.42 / 0.308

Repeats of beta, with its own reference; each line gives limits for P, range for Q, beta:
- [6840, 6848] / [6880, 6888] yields -1.26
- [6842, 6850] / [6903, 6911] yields -1.58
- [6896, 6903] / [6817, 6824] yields -1.12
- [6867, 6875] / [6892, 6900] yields -1.17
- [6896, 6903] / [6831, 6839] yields -1.92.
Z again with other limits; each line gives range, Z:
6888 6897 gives 11.3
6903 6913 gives 12.2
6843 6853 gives 10.6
